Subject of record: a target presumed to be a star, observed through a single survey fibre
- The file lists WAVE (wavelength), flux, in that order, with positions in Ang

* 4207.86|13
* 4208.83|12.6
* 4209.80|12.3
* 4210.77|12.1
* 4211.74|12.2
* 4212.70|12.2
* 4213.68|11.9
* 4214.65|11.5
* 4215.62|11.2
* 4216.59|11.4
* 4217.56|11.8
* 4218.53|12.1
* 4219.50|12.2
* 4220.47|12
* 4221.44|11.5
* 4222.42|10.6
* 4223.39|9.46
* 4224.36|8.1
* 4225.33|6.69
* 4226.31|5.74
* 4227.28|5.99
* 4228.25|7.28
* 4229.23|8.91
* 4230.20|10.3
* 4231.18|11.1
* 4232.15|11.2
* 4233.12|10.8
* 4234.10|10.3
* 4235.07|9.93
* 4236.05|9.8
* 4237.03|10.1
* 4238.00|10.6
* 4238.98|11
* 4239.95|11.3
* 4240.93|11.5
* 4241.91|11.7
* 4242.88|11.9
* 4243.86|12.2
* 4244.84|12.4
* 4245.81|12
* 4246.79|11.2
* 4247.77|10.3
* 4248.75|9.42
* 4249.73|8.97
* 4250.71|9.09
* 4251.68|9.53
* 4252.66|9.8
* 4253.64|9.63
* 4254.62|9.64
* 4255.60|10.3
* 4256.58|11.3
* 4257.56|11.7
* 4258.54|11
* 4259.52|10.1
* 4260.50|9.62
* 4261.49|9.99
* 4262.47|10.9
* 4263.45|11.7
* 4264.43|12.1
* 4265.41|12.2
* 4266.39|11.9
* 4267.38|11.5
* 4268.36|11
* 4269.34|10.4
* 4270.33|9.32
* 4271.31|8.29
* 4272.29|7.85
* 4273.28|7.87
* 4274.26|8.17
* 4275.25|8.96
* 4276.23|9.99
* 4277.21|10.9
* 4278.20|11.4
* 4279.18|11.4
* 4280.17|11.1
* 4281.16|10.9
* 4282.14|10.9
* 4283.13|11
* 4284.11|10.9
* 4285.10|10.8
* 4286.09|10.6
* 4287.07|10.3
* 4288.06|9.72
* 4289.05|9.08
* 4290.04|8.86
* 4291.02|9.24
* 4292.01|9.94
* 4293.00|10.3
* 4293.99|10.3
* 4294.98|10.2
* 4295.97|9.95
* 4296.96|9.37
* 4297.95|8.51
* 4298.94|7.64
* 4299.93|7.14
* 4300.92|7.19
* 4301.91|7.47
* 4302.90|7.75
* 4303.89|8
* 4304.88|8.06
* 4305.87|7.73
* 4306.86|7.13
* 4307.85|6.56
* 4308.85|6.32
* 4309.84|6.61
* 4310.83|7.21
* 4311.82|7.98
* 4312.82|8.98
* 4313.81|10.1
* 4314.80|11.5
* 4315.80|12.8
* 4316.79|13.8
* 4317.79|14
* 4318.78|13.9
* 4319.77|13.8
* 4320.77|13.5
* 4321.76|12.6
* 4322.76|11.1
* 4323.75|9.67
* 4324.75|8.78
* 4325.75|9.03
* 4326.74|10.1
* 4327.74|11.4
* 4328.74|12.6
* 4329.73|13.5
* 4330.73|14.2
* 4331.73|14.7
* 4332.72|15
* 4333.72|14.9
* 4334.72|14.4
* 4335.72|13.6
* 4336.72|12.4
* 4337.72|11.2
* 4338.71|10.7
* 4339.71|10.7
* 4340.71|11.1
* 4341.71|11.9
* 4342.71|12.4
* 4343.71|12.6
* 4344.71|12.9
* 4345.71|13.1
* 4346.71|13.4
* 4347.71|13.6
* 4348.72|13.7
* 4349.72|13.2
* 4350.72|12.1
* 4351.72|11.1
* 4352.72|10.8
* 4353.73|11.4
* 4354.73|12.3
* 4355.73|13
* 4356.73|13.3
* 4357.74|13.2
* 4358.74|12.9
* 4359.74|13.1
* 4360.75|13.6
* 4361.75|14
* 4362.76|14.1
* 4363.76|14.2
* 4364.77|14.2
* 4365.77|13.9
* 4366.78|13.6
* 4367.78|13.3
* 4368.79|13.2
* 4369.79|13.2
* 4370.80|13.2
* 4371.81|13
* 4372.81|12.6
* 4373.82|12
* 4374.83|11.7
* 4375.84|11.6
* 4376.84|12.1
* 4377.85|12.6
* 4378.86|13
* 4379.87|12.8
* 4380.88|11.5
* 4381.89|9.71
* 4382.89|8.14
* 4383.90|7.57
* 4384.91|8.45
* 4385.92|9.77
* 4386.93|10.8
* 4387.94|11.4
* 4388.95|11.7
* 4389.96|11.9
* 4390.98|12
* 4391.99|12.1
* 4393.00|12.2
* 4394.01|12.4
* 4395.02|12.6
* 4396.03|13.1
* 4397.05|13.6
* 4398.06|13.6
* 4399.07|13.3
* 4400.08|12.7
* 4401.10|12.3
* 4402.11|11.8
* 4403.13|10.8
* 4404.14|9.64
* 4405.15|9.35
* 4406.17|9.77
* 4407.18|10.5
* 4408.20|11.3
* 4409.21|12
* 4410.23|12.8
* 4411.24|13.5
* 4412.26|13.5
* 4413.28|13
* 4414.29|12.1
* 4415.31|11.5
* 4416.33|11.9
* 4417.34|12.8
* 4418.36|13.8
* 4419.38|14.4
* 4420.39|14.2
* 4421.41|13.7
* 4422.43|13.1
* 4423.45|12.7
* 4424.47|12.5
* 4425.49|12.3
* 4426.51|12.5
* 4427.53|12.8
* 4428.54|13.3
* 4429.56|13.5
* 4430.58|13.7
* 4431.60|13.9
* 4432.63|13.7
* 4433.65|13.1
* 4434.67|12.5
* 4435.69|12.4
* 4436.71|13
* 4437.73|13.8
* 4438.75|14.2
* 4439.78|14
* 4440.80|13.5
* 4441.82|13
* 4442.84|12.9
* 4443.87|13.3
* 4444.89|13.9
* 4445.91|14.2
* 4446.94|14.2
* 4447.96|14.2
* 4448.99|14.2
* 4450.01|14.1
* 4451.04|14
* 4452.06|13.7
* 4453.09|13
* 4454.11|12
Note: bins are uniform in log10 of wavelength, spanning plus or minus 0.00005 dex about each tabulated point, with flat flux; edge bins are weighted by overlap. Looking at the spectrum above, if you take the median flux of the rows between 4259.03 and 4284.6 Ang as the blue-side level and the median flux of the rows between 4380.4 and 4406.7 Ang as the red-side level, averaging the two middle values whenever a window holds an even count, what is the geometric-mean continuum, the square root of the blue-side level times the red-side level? 11.3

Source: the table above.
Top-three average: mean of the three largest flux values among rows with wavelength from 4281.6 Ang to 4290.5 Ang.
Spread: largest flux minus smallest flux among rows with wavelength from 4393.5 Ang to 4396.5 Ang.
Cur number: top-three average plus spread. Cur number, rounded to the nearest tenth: 11.6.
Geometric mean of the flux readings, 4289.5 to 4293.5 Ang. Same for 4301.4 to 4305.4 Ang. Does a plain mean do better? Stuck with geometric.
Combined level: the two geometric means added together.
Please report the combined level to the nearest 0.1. 17.4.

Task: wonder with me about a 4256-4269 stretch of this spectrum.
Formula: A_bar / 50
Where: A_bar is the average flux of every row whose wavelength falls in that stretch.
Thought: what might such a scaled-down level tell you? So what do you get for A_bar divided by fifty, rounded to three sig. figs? 0.223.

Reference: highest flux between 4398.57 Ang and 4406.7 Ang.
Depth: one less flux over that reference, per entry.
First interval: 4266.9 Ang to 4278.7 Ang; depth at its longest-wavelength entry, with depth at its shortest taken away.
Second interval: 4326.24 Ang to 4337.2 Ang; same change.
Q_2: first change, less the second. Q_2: 0.18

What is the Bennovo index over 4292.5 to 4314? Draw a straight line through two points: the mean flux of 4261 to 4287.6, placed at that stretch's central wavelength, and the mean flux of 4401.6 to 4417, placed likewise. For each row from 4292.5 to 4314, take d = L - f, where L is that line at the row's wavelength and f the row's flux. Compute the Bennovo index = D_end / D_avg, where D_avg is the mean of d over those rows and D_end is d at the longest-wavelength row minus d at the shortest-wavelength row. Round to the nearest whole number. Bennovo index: 0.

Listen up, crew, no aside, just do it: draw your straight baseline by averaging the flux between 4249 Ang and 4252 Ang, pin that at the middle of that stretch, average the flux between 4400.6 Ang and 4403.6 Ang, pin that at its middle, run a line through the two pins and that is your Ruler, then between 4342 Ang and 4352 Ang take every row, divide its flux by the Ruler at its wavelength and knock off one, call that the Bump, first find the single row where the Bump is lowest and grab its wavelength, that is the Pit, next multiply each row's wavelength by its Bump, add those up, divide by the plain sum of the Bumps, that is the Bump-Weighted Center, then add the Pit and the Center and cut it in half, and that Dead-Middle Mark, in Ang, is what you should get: 4349.3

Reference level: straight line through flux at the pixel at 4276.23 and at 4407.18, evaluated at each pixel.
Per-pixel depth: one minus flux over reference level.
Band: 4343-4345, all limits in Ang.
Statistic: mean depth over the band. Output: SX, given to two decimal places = -0.24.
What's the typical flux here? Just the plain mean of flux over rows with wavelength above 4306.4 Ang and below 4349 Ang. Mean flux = 11.6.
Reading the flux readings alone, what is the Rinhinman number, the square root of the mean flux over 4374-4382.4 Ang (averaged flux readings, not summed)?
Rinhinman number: 3.4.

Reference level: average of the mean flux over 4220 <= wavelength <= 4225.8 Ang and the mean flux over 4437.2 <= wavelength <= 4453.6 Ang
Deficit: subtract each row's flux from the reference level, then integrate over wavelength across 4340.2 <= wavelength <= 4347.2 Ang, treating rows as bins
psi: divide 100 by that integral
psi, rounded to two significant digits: -19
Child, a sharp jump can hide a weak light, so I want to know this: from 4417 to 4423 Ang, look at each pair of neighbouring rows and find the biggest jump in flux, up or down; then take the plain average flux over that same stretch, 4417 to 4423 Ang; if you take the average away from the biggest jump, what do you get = -12.7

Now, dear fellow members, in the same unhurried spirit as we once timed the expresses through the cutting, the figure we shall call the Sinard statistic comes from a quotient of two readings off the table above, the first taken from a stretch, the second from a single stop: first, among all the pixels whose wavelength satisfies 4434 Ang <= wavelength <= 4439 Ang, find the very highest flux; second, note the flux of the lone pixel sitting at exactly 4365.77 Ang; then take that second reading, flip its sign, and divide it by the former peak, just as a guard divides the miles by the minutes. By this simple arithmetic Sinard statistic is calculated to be -0.98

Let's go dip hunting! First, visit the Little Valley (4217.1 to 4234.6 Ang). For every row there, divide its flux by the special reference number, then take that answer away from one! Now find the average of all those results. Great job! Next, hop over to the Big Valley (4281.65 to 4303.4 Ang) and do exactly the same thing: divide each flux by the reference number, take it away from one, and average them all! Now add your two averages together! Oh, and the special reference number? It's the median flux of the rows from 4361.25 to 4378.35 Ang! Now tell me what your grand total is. 0.55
